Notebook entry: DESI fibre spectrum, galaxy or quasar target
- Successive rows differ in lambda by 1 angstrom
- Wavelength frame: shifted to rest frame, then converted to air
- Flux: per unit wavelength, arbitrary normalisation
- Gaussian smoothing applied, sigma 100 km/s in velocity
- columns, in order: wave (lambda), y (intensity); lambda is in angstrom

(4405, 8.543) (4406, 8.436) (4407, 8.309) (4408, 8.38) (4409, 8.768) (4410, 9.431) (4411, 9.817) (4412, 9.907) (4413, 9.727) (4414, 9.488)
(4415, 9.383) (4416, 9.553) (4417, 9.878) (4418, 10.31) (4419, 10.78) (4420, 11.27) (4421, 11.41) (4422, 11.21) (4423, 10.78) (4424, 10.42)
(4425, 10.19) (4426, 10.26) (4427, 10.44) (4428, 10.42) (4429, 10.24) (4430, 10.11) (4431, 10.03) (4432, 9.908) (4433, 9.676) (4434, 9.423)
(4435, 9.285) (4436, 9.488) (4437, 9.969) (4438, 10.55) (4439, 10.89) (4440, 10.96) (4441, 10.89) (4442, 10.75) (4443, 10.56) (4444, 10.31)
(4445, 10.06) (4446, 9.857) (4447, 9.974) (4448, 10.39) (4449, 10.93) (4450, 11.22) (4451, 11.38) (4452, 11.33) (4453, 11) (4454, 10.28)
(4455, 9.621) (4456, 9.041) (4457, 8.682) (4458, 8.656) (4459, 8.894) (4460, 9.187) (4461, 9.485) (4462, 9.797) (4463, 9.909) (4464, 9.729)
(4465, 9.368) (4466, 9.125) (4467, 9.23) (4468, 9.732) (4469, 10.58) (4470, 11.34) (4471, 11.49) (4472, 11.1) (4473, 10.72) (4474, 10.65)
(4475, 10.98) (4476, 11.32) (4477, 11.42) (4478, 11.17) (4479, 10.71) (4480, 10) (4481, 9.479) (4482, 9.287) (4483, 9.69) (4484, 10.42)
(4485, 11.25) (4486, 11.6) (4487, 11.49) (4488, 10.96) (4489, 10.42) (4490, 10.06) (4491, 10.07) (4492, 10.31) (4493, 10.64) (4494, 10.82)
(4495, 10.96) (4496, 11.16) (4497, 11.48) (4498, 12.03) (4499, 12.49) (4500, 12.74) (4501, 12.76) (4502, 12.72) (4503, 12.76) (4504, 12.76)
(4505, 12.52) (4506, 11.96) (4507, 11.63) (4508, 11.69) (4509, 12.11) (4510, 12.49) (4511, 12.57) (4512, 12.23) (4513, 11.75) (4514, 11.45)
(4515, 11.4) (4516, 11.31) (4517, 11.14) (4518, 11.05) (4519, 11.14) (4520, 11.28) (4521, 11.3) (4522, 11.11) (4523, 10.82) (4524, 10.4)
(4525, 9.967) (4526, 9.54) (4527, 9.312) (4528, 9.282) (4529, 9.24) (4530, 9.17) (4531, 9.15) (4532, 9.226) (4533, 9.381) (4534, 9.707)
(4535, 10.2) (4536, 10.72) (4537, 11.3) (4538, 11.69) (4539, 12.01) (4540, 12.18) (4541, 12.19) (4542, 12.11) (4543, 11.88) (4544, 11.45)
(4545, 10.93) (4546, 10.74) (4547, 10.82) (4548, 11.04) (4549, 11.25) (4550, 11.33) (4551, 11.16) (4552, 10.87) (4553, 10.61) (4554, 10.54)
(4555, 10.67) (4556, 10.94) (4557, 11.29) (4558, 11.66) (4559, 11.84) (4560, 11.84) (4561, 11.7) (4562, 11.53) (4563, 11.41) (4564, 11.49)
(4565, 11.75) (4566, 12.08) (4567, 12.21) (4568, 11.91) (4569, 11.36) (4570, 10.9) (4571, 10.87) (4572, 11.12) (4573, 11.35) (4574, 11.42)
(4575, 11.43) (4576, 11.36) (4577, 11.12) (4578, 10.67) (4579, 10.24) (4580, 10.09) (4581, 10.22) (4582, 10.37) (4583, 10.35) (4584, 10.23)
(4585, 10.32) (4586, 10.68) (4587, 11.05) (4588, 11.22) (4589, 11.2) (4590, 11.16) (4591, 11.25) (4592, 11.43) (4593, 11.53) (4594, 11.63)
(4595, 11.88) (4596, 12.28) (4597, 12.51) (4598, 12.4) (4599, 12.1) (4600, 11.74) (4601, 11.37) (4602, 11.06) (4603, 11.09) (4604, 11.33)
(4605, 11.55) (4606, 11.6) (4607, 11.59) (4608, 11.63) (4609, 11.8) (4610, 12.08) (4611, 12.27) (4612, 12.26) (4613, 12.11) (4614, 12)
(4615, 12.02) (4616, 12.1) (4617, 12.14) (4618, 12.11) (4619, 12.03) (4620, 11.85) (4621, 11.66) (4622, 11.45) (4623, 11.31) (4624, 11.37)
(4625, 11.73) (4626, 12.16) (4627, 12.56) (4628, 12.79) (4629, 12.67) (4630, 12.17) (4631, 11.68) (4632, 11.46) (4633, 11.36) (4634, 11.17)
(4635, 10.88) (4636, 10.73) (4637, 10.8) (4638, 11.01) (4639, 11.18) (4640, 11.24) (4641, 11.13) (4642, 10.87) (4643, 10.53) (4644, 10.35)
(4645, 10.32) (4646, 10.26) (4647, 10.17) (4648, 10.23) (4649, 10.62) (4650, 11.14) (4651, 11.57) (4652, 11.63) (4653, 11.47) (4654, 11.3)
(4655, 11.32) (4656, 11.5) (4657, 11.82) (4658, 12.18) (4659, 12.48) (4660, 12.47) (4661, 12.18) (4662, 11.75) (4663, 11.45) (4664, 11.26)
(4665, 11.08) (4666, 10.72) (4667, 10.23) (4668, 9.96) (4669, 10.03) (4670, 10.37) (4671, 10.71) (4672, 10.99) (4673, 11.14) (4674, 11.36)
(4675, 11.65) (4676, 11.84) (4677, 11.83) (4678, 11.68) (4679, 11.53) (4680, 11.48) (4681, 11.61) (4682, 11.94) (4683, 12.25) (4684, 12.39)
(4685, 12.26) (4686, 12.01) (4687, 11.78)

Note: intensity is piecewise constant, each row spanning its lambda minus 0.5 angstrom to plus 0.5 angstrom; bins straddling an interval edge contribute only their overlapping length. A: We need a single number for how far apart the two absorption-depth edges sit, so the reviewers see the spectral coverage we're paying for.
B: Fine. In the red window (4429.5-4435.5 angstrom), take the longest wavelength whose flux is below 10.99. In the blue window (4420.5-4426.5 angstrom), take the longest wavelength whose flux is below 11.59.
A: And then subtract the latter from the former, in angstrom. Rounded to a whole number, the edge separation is 9 angstrom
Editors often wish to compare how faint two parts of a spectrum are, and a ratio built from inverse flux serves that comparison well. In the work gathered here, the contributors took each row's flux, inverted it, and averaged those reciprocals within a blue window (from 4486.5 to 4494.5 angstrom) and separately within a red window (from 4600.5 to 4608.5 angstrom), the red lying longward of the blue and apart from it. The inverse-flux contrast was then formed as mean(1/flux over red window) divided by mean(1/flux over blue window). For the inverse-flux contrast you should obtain 0.93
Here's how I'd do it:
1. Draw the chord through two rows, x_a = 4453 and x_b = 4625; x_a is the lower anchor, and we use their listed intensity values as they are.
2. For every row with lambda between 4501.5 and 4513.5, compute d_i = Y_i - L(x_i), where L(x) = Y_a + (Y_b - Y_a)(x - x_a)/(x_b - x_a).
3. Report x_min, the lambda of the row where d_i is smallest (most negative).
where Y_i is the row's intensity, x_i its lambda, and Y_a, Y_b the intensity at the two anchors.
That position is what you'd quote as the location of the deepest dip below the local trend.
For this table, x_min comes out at 4507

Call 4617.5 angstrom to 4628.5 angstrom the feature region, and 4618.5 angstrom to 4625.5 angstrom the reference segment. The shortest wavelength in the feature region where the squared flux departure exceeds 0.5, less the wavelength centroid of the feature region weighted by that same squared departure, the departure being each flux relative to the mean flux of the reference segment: 1.1 angstrom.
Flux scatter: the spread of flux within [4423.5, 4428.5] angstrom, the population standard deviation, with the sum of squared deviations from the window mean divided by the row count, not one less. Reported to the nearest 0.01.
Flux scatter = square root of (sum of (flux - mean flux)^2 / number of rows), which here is 0.10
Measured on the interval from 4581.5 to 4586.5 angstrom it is 0.15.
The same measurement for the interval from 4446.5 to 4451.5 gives 0.52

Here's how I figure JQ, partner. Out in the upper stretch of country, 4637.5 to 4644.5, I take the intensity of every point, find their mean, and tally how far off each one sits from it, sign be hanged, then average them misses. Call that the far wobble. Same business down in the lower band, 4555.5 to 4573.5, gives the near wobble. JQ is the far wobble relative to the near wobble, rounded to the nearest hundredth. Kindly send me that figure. 0.85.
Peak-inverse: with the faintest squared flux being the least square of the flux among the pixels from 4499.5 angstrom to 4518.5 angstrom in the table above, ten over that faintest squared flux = 0.082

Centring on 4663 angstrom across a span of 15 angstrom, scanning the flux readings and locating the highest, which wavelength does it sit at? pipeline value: 4659 angstrom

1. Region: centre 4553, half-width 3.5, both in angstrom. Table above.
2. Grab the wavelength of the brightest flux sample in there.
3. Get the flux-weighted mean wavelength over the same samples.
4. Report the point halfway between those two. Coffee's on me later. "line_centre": 4551.5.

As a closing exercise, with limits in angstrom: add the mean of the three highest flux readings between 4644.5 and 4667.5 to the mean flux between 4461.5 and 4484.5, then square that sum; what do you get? 515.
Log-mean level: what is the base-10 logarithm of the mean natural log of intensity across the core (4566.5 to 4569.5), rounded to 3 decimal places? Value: 0.393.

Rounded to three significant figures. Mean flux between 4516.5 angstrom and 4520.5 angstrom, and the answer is 11.2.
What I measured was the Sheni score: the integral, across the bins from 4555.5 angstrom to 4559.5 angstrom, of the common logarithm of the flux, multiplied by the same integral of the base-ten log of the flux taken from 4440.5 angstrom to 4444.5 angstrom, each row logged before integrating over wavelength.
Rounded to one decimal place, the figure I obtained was 17.4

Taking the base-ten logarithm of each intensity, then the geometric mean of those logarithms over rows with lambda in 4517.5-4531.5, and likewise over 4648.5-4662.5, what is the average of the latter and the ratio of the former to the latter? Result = 1.01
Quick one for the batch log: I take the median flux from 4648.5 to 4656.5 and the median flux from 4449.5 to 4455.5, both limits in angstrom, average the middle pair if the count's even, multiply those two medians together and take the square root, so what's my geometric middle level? 11.3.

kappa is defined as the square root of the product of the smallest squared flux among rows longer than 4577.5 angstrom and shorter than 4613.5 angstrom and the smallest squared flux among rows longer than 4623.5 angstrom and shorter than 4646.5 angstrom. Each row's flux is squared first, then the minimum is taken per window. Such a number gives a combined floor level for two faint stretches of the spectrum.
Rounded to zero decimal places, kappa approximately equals 104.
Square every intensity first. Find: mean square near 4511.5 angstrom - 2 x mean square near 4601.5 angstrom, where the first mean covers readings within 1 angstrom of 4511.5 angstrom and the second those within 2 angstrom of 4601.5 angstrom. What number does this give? -102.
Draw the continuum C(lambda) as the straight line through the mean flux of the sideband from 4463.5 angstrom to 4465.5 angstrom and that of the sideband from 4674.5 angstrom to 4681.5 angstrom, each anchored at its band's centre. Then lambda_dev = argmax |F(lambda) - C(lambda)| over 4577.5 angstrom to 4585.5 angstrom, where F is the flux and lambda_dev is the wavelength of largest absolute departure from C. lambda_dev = 4580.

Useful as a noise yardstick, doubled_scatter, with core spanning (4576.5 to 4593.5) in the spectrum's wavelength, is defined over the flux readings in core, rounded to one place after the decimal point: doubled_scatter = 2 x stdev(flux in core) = 1.0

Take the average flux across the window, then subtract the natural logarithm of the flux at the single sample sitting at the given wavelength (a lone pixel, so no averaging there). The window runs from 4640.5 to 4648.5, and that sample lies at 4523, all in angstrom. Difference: 8.10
